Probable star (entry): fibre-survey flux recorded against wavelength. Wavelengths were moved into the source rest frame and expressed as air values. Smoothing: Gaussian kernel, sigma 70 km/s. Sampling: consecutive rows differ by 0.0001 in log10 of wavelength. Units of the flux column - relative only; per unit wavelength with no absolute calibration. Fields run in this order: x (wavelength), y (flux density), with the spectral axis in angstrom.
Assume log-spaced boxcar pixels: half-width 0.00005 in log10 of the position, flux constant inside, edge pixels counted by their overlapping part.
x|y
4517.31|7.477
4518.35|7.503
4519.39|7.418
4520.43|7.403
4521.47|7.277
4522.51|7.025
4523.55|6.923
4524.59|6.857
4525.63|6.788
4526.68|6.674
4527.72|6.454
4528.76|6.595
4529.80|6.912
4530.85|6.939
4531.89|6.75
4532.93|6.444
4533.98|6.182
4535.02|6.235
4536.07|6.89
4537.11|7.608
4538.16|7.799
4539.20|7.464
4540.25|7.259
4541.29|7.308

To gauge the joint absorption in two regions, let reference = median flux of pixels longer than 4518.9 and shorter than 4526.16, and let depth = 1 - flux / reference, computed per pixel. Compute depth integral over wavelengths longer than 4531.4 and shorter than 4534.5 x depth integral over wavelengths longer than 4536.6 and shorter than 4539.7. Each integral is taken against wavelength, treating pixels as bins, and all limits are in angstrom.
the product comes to -0.07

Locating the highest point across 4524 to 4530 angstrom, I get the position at 4529.80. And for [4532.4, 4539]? 4538.16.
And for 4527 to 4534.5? 4530.85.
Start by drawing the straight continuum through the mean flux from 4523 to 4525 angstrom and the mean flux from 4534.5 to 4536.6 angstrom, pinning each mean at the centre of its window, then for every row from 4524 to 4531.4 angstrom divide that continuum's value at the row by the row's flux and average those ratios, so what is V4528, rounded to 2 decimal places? 1.01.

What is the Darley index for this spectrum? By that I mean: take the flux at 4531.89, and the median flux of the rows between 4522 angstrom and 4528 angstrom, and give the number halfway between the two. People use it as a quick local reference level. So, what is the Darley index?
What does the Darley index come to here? 6.79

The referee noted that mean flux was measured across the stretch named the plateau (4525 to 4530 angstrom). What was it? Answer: 6.68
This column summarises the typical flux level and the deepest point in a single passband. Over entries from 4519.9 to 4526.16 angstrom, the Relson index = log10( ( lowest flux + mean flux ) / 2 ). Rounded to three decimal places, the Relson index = 0.840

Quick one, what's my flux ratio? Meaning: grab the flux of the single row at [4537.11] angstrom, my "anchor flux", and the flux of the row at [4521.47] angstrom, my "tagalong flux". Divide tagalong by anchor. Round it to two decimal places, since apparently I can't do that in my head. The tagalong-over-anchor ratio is 0.96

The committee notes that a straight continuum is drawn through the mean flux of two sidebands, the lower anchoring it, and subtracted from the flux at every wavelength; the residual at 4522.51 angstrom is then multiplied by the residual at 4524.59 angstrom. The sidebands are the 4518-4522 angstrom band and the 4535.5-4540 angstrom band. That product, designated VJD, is 0.21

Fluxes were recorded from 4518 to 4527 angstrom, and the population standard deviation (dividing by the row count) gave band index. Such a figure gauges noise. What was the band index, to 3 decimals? 0.291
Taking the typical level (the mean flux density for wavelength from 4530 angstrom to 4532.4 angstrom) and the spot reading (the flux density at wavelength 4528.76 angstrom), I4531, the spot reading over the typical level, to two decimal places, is 0.96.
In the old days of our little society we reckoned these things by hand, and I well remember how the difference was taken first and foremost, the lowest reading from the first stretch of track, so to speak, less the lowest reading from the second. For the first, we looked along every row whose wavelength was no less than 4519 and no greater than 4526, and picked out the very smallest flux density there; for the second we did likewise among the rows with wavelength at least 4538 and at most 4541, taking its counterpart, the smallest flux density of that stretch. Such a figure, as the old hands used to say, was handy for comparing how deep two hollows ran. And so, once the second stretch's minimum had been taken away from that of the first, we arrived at -0.5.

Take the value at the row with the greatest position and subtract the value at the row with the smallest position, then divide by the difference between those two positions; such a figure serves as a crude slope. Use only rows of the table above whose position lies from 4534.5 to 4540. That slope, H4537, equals 0.29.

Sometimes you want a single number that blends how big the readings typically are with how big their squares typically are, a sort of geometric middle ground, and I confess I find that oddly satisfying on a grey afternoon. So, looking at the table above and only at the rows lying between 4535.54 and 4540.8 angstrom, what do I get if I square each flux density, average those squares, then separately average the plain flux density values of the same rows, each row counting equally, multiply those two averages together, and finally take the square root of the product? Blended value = 20.16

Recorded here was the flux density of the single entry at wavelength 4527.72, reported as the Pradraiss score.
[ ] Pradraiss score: 6.454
